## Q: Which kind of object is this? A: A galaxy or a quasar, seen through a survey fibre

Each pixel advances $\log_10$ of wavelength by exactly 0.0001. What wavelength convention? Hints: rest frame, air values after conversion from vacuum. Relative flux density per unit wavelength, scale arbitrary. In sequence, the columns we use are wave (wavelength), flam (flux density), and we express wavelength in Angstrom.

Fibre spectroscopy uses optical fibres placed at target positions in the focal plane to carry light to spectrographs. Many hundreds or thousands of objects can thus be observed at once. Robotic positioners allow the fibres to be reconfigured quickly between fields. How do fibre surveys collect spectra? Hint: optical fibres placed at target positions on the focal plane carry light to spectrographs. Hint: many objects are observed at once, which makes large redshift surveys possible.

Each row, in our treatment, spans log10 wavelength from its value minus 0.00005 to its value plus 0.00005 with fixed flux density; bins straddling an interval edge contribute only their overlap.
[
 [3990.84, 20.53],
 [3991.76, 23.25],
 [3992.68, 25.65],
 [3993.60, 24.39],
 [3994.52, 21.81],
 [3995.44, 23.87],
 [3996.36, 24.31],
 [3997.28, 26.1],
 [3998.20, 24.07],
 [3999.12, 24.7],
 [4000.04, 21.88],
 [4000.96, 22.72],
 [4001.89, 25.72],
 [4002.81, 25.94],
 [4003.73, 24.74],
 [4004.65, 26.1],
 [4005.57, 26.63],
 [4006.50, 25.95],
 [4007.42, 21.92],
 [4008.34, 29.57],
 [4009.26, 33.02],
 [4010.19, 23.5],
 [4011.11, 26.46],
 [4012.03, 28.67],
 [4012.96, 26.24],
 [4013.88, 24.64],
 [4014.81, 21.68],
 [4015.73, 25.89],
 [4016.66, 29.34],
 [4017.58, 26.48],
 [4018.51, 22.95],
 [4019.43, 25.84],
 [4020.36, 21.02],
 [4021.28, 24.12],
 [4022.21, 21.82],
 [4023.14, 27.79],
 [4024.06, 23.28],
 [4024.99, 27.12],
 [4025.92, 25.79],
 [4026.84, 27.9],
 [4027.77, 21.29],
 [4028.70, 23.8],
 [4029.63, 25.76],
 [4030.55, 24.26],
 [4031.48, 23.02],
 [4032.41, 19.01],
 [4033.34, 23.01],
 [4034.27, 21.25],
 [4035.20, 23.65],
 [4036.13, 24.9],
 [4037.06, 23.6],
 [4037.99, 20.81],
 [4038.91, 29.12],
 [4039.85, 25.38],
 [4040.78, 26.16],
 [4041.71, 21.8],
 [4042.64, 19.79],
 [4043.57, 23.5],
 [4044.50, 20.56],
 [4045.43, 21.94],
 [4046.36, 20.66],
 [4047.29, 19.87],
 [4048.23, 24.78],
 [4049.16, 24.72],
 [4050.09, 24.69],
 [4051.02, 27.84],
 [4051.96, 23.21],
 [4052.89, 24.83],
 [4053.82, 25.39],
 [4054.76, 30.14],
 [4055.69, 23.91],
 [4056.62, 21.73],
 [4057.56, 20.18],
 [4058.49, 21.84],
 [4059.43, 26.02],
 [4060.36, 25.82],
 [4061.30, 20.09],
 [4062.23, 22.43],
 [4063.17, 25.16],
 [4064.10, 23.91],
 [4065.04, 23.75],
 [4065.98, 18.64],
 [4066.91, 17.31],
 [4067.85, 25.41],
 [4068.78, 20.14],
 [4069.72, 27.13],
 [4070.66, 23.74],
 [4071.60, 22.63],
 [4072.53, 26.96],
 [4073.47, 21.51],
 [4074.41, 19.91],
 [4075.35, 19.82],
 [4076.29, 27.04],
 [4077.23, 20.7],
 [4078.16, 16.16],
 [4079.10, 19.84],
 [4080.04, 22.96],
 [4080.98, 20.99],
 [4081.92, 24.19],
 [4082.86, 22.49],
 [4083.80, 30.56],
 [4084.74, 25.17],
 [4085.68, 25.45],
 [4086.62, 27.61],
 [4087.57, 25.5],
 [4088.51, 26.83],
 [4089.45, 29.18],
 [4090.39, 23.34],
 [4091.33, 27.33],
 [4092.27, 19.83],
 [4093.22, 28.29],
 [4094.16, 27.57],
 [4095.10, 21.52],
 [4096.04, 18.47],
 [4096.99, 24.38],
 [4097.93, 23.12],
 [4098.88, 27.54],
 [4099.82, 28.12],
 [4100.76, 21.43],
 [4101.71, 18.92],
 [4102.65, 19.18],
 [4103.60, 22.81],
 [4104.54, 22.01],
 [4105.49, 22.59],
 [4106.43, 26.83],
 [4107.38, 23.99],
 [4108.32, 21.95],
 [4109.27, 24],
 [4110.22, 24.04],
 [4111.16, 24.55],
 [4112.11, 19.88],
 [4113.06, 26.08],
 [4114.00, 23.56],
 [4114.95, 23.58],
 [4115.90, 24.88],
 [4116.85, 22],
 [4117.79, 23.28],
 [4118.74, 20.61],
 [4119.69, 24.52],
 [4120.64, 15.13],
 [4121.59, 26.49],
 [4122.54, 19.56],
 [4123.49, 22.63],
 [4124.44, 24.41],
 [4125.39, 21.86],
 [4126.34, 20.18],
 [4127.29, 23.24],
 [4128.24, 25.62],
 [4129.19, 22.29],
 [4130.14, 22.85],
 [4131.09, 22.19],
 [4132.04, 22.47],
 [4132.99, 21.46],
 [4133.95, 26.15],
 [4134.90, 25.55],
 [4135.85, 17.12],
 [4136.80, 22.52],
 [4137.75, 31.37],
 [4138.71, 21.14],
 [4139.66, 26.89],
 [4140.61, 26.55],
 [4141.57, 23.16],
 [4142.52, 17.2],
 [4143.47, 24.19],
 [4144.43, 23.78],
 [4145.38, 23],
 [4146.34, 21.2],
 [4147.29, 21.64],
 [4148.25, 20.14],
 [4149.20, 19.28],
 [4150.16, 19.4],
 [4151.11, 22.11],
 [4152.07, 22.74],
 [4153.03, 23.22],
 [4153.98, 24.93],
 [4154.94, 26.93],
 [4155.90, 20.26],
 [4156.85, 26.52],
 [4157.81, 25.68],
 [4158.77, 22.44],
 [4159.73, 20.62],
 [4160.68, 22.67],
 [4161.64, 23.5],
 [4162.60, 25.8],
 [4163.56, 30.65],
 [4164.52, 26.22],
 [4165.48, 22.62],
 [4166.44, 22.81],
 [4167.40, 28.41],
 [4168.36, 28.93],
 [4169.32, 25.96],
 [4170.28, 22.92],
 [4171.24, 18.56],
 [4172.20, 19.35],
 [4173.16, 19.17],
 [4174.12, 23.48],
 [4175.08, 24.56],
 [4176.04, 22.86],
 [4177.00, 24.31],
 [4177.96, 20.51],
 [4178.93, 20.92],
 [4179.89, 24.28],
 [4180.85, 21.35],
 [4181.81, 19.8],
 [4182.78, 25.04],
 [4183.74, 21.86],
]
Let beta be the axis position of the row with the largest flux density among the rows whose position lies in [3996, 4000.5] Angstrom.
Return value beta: 3997.28 Angstrom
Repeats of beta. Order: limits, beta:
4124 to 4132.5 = 4128.24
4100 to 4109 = 4106.43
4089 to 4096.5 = 4089.45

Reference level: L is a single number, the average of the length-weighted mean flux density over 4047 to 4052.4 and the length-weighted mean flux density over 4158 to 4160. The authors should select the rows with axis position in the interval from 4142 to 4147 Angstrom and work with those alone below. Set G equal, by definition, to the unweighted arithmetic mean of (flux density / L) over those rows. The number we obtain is 0.94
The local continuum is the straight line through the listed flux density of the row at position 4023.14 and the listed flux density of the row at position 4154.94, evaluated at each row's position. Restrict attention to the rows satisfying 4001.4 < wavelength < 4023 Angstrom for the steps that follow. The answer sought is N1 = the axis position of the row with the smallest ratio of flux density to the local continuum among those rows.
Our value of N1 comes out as 4020.36 Angstrom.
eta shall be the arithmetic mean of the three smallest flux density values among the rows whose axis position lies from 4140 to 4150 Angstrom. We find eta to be 18.9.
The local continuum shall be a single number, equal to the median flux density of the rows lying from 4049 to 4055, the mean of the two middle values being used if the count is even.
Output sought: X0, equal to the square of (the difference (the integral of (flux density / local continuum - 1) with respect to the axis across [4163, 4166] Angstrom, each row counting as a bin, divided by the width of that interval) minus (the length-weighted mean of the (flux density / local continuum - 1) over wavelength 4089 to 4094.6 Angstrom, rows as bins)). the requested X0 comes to 0.000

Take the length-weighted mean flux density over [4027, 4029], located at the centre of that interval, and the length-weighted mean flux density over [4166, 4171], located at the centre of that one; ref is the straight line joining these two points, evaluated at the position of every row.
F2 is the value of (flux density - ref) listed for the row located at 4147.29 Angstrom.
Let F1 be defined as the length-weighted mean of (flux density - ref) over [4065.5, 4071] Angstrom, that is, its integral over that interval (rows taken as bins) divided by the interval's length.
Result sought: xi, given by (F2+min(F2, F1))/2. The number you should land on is -3.5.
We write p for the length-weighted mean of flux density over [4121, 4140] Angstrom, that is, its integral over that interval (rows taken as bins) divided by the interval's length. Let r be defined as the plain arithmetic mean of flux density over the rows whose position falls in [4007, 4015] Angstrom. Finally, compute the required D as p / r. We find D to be 0.89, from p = 23.2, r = 26.2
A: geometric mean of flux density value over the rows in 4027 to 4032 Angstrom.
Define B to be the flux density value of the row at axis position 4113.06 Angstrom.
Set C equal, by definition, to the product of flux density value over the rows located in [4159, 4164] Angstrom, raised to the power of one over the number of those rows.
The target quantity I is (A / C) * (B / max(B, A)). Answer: 0.97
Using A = 23.6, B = 26.08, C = 24.4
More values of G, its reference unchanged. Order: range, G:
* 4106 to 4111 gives 1.04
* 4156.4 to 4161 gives 1.02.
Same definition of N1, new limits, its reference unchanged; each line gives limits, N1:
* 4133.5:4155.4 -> 4135.85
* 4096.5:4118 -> 4101.71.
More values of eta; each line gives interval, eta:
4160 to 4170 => 22.7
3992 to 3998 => 23.3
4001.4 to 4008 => 24.1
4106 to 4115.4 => 21.8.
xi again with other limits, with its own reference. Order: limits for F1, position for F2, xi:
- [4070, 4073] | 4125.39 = -2.9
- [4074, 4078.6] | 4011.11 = 0.2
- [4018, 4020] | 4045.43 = -1.5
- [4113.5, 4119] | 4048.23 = -0.1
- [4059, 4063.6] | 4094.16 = 1.7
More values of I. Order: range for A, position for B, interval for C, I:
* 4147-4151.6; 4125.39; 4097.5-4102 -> 0.87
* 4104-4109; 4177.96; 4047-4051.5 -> 0.85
